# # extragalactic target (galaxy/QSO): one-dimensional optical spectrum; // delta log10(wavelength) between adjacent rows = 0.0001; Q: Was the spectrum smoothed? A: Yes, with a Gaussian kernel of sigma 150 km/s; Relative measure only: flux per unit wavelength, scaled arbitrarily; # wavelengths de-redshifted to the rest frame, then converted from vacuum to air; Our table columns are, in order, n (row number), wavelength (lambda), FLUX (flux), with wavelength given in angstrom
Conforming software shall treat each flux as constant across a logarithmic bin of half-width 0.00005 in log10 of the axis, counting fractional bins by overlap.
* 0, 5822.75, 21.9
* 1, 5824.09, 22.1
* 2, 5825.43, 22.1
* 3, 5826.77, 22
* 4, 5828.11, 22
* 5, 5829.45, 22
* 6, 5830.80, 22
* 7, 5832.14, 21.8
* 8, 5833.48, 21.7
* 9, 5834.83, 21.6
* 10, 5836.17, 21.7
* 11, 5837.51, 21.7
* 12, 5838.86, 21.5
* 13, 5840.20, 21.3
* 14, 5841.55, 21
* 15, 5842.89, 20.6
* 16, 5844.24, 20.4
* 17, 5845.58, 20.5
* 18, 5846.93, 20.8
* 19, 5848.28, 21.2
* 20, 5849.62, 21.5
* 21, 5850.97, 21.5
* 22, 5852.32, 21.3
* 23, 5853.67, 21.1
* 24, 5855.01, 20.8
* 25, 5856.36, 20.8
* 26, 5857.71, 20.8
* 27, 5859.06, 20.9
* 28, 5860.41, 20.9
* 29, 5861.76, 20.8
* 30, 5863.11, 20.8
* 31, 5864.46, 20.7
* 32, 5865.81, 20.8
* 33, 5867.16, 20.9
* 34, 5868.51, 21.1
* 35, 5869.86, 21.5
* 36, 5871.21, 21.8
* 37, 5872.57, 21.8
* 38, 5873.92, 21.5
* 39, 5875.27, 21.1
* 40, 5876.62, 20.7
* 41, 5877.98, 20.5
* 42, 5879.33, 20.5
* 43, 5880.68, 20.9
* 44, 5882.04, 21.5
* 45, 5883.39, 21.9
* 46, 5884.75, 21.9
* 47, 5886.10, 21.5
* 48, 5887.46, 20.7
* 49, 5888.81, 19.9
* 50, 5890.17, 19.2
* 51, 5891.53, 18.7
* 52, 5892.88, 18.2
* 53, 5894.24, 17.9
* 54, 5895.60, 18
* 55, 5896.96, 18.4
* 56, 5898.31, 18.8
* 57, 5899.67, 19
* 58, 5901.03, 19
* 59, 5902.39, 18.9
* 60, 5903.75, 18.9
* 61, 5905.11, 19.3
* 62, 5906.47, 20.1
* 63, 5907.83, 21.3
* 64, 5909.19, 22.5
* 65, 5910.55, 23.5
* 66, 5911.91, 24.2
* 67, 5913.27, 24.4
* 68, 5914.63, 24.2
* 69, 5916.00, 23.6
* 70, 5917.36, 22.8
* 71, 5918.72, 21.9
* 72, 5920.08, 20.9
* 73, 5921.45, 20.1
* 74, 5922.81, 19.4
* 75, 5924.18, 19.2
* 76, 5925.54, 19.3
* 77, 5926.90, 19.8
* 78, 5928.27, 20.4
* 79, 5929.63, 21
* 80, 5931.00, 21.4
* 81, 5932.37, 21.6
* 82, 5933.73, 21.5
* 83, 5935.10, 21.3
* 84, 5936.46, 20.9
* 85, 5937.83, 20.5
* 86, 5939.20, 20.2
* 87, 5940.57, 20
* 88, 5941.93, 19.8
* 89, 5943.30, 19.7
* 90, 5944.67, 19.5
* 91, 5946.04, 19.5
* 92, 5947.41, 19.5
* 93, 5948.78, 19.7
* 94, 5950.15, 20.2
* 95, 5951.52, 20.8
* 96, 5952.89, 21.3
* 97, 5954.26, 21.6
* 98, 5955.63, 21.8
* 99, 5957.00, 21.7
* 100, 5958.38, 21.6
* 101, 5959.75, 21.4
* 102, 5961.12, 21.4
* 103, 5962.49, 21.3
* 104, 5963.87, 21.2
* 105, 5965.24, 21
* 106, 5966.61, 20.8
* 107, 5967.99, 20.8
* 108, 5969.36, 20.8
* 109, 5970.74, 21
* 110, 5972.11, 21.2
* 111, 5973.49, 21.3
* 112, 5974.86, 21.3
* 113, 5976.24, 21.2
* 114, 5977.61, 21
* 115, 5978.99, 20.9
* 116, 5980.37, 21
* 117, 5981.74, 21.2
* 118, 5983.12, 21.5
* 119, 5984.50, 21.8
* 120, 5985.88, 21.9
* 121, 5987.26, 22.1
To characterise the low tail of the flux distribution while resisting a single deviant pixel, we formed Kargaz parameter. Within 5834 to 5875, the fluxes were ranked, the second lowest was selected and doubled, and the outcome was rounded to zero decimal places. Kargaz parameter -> 41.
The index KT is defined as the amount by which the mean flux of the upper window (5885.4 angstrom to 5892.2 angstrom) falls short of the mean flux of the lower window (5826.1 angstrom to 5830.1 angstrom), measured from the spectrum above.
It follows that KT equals 2.0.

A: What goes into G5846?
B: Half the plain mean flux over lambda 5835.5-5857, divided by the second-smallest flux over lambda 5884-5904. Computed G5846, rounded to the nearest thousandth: 0.586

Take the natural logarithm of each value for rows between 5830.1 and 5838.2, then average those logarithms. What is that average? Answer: 3.08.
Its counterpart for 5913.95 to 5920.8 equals 3.12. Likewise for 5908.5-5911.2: 3.14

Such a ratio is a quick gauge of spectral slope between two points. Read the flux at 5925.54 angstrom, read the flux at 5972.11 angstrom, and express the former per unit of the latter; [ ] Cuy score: 0.91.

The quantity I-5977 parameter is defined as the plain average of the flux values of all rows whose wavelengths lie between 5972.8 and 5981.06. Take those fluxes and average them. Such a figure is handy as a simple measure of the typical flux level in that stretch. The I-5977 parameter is 21.1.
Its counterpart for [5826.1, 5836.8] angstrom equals 21.9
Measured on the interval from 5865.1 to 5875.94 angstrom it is 21.3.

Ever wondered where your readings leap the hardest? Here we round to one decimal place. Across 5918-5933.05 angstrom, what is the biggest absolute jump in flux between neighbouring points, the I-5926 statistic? 1.0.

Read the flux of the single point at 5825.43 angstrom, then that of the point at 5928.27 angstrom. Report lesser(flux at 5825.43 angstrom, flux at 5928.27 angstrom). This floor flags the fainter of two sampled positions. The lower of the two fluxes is 20.4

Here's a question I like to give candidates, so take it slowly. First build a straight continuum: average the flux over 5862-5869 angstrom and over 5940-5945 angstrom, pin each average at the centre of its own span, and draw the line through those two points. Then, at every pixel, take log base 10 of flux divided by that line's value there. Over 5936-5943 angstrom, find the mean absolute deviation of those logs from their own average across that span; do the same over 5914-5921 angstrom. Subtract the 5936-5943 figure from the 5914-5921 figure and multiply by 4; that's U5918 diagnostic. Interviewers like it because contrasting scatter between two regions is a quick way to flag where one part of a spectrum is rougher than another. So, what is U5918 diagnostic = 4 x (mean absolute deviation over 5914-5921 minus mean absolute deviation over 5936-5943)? 0.051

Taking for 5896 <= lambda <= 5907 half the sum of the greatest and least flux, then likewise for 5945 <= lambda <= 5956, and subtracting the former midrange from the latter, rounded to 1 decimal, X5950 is 1.4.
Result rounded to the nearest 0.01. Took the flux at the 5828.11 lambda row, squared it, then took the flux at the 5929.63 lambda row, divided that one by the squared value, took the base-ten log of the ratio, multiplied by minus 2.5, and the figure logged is 3.41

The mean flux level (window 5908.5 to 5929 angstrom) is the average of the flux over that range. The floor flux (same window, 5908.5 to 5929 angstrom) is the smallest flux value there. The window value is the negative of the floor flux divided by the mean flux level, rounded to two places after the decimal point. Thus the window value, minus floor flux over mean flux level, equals -0.88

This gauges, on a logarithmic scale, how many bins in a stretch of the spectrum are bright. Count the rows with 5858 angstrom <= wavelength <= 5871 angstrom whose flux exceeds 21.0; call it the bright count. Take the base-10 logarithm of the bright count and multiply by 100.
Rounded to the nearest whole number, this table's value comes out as 30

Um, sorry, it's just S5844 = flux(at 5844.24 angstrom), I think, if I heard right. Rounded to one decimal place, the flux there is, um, 20.4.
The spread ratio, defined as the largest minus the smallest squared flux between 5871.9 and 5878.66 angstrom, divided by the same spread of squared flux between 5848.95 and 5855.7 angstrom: 1.9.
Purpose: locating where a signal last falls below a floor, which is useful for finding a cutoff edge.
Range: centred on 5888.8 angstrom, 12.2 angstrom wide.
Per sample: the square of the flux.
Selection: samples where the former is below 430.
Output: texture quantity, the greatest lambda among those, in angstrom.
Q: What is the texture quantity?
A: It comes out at 5894.24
